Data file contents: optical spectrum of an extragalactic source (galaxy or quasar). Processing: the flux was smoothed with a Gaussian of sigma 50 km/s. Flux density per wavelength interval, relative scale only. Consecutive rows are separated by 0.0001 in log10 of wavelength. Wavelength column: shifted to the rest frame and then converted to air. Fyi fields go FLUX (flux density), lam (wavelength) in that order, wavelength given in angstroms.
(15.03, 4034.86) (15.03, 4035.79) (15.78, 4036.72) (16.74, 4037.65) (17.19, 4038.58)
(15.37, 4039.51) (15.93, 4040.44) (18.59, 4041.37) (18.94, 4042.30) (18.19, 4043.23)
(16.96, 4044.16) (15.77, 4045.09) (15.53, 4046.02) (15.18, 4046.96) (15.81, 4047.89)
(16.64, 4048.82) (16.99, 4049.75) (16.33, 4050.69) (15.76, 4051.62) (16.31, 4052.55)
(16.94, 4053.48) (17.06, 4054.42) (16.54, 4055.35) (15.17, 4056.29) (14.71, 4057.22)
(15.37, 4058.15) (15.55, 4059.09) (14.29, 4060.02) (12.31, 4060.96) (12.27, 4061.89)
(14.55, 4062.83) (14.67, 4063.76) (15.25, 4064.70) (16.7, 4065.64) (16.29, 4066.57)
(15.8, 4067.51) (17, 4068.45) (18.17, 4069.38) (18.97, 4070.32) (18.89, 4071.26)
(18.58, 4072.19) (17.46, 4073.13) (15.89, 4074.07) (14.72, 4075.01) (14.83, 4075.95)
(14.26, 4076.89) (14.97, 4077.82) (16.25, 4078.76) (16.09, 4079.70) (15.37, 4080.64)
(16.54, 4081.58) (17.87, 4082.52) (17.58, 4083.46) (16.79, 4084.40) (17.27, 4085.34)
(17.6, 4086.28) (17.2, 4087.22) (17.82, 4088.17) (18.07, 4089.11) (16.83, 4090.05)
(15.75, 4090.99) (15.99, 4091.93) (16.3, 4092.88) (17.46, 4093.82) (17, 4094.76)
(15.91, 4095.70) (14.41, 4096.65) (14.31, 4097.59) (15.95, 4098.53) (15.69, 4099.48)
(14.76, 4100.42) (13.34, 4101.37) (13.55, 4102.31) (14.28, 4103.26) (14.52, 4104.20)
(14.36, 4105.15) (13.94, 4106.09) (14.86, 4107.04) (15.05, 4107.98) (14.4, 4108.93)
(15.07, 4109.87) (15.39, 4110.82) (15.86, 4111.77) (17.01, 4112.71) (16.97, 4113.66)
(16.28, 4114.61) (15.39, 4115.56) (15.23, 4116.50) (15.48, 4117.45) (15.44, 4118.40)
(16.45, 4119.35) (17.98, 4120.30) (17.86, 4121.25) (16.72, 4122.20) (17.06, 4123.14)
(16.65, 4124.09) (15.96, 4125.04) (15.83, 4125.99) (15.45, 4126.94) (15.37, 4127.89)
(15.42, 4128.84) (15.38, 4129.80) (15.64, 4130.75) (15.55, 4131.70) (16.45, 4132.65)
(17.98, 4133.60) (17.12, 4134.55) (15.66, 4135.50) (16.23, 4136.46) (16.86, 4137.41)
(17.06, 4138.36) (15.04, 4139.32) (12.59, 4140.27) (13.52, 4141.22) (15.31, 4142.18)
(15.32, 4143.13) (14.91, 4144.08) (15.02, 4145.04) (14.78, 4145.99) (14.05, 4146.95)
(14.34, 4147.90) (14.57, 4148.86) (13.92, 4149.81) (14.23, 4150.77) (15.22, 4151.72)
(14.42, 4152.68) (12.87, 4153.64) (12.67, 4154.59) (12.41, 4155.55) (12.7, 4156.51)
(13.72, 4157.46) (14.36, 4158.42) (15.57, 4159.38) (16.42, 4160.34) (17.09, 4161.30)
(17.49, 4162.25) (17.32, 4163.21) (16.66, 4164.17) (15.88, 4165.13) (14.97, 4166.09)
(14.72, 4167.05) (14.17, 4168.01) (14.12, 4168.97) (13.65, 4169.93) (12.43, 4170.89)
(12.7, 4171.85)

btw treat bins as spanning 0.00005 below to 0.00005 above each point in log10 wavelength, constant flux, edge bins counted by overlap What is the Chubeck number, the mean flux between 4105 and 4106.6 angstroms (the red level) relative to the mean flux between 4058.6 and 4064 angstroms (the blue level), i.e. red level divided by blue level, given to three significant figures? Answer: 1.02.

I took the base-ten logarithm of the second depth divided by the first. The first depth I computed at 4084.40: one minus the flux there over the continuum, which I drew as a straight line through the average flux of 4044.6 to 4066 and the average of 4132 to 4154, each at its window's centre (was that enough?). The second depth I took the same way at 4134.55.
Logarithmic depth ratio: 0.1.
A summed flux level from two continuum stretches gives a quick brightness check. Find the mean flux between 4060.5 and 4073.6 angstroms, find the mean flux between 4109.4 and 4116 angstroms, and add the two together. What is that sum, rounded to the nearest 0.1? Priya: 32.2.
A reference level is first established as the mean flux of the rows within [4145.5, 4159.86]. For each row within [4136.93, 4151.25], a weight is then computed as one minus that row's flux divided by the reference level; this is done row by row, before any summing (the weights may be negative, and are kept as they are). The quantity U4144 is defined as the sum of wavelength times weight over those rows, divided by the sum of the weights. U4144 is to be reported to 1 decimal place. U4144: 4141.4 angstroms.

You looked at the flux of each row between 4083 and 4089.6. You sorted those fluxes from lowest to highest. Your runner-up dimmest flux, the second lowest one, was 17.2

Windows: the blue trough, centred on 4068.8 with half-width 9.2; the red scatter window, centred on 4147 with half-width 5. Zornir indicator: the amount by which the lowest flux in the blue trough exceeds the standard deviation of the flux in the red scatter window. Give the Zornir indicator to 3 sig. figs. 11.8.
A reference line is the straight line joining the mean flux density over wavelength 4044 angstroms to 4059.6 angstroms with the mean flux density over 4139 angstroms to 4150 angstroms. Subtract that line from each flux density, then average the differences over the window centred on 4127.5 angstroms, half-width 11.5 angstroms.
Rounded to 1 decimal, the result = 1.5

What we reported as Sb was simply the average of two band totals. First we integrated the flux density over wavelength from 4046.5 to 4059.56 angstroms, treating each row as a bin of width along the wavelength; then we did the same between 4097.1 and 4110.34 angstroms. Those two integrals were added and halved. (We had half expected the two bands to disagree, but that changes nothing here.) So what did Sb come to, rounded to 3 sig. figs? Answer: 201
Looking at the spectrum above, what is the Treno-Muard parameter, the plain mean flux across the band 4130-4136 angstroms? 16.4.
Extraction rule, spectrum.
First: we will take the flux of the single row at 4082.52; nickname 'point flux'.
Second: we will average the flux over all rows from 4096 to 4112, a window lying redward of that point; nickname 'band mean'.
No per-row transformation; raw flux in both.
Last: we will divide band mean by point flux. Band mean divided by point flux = 0.82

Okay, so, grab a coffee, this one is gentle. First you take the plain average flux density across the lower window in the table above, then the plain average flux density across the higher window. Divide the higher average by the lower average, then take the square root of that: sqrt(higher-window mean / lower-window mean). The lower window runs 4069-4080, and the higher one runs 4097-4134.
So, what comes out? 0.970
